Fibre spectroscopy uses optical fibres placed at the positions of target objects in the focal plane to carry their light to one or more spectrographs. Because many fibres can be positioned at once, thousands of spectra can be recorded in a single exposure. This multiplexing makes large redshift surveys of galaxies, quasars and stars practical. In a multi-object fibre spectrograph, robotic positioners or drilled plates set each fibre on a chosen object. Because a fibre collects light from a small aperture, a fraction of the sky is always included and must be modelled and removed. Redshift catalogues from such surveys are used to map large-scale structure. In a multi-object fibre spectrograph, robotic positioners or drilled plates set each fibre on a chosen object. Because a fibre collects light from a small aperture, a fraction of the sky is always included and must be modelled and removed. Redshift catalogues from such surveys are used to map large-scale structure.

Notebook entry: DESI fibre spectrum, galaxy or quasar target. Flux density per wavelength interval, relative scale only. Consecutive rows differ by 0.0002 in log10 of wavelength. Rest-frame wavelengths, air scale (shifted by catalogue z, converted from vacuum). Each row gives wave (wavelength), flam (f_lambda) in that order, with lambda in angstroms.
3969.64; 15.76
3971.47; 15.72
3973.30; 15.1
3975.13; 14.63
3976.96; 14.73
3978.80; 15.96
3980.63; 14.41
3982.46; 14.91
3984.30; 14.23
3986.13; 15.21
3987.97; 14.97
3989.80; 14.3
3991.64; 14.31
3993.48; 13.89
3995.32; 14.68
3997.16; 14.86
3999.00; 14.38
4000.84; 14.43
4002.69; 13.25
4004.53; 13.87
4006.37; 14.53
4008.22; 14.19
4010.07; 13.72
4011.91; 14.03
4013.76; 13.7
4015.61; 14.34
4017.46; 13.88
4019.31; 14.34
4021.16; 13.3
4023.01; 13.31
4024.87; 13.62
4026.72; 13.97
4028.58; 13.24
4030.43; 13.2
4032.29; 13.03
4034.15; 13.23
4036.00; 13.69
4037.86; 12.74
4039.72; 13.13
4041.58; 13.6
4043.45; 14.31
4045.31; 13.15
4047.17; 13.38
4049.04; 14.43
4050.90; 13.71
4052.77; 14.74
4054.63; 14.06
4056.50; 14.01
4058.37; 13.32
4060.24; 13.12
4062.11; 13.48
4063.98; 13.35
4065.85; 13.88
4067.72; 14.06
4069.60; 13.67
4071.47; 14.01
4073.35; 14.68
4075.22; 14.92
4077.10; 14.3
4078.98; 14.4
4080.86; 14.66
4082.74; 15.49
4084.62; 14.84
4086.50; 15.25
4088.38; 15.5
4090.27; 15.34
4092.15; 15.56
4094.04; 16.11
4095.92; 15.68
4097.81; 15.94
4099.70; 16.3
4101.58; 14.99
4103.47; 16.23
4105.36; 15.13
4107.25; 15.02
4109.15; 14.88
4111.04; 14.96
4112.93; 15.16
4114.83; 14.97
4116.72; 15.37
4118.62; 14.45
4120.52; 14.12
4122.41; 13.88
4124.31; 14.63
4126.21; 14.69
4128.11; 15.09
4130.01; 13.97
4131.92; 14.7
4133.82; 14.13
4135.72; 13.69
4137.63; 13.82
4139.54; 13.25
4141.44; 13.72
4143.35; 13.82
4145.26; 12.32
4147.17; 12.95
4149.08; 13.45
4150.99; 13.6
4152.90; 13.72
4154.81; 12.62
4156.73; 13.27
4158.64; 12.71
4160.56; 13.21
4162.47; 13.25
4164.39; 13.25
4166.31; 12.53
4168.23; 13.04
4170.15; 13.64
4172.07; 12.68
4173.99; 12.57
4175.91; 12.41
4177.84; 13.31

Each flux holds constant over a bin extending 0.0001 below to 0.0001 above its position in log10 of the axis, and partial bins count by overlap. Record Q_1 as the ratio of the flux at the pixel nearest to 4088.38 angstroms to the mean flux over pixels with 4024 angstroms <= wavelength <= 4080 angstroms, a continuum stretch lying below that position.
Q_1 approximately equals 1.13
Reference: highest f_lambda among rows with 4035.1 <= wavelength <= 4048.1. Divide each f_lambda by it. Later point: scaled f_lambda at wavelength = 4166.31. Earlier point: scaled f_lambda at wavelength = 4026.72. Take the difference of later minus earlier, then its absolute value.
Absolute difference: 0.10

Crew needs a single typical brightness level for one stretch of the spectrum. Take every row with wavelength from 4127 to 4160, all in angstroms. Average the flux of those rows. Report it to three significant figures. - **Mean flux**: 13.6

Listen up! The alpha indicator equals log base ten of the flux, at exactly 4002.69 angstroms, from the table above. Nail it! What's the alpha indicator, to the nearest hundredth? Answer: 1.12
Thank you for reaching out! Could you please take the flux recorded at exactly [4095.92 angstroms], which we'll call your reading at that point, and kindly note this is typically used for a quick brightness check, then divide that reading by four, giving 3.92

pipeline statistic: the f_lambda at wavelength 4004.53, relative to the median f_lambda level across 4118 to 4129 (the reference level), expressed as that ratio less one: -0.046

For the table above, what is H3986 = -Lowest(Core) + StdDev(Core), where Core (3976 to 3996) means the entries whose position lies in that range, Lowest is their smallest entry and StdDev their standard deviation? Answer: -13.3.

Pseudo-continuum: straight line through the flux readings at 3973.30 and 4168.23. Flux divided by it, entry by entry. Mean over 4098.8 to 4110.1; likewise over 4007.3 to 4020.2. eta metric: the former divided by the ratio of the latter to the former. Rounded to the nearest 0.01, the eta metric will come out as 1.32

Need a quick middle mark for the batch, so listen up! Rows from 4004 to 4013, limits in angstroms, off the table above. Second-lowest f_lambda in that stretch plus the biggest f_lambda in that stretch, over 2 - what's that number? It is 14.20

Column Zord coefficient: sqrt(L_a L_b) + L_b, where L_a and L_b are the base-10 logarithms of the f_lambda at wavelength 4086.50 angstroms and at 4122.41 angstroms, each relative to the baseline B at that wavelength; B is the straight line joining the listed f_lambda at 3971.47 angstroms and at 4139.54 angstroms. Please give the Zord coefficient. 0.03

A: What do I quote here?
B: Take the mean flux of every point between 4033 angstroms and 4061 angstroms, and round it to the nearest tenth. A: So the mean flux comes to 13.6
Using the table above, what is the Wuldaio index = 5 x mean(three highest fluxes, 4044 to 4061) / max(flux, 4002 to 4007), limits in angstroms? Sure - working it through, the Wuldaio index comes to 5.0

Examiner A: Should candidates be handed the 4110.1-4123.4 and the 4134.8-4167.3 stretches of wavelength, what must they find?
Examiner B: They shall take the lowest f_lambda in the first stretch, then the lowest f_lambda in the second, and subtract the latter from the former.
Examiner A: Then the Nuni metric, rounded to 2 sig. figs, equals 1.6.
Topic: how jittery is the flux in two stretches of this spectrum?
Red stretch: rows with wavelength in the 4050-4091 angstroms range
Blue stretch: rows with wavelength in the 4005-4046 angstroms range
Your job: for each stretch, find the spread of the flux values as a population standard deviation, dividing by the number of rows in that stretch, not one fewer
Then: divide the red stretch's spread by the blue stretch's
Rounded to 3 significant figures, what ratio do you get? 1.45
